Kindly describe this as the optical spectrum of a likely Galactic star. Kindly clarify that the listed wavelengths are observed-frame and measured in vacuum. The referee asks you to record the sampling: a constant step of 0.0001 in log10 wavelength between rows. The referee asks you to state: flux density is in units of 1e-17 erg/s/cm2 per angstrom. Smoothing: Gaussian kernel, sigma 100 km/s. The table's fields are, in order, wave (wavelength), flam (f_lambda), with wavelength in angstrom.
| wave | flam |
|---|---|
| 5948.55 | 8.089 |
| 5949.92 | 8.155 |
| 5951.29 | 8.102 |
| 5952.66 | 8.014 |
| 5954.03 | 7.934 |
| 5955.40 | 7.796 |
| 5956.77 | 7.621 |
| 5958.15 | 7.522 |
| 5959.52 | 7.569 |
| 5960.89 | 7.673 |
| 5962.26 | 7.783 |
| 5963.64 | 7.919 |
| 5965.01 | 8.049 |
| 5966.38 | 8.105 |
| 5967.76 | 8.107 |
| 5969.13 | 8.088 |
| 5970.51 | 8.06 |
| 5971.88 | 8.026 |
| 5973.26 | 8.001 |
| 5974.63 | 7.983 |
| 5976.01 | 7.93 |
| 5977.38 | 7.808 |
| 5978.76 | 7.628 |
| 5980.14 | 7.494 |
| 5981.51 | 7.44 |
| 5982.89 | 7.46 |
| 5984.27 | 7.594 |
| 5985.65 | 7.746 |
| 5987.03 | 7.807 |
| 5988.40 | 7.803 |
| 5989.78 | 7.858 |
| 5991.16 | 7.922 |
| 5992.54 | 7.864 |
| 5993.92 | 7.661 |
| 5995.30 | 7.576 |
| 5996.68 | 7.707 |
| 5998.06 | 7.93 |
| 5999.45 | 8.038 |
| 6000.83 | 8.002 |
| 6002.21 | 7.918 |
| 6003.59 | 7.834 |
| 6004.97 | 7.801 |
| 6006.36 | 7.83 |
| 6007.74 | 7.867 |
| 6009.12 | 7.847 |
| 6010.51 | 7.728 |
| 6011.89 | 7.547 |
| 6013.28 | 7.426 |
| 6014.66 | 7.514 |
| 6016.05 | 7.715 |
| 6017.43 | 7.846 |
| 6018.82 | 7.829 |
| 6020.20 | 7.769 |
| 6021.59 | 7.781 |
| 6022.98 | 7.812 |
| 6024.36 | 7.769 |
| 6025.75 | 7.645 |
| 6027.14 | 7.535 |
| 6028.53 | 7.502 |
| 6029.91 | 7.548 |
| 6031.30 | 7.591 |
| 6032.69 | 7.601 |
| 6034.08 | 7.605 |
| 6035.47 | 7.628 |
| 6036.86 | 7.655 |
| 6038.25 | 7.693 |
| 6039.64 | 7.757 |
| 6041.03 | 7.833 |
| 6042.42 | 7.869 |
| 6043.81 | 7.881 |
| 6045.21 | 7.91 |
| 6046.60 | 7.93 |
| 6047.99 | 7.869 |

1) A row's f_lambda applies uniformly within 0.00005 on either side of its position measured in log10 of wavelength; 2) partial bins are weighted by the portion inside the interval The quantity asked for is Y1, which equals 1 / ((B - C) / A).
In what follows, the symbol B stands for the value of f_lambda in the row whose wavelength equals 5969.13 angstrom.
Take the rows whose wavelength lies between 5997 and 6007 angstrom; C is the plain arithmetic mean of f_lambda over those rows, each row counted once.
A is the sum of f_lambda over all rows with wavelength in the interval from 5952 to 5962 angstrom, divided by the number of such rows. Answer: 43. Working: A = 7.73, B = 8.088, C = 7.91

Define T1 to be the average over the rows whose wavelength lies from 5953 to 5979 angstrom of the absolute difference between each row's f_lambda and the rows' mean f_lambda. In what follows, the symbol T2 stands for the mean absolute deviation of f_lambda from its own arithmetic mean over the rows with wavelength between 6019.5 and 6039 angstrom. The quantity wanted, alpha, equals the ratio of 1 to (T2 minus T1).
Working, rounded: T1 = 0.167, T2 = 0.08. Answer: -12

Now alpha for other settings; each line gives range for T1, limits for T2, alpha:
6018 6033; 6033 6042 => -23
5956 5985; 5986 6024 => -9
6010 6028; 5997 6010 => -20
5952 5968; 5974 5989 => -50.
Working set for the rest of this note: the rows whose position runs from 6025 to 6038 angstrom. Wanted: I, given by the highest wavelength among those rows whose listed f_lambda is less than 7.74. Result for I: 6036.86 angstrom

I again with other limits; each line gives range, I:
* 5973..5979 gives 5978.76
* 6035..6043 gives 6038.25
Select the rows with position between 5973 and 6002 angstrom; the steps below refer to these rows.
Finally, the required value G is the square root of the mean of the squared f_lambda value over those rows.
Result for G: 7.78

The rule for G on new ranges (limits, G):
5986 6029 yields 7.77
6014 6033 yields 7.68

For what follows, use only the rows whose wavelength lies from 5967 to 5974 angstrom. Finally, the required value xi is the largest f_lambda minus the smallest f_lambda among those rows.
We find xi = 0.11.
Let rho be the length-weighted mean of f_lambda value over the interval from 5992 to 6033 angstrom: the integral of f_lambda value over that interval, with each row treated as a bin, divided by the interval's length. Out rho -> 7.73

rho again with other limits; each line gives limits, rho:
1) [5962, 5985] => 7.85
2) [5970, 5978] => 7.98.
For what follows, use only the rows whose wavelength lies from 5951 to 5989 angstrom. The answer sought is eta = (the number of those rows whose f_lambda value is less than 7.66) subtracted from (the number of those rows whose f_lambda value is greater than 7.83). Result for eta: 5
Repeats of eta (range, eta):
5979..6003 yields 2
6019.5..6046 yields -5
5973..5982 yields 0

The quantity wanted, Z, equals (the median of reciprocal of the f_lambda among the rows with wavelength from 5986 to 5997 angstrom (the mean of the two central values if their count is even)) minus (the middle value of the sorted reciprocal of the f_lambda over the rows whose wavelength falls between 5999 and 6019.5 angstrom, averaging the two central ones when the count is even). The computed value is 0.0004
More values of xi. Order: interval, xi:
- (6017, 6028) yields 0.31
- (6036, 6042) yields 0.18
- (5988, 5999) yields 0.35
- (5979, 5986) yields 0.31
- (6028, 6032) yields 0.09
